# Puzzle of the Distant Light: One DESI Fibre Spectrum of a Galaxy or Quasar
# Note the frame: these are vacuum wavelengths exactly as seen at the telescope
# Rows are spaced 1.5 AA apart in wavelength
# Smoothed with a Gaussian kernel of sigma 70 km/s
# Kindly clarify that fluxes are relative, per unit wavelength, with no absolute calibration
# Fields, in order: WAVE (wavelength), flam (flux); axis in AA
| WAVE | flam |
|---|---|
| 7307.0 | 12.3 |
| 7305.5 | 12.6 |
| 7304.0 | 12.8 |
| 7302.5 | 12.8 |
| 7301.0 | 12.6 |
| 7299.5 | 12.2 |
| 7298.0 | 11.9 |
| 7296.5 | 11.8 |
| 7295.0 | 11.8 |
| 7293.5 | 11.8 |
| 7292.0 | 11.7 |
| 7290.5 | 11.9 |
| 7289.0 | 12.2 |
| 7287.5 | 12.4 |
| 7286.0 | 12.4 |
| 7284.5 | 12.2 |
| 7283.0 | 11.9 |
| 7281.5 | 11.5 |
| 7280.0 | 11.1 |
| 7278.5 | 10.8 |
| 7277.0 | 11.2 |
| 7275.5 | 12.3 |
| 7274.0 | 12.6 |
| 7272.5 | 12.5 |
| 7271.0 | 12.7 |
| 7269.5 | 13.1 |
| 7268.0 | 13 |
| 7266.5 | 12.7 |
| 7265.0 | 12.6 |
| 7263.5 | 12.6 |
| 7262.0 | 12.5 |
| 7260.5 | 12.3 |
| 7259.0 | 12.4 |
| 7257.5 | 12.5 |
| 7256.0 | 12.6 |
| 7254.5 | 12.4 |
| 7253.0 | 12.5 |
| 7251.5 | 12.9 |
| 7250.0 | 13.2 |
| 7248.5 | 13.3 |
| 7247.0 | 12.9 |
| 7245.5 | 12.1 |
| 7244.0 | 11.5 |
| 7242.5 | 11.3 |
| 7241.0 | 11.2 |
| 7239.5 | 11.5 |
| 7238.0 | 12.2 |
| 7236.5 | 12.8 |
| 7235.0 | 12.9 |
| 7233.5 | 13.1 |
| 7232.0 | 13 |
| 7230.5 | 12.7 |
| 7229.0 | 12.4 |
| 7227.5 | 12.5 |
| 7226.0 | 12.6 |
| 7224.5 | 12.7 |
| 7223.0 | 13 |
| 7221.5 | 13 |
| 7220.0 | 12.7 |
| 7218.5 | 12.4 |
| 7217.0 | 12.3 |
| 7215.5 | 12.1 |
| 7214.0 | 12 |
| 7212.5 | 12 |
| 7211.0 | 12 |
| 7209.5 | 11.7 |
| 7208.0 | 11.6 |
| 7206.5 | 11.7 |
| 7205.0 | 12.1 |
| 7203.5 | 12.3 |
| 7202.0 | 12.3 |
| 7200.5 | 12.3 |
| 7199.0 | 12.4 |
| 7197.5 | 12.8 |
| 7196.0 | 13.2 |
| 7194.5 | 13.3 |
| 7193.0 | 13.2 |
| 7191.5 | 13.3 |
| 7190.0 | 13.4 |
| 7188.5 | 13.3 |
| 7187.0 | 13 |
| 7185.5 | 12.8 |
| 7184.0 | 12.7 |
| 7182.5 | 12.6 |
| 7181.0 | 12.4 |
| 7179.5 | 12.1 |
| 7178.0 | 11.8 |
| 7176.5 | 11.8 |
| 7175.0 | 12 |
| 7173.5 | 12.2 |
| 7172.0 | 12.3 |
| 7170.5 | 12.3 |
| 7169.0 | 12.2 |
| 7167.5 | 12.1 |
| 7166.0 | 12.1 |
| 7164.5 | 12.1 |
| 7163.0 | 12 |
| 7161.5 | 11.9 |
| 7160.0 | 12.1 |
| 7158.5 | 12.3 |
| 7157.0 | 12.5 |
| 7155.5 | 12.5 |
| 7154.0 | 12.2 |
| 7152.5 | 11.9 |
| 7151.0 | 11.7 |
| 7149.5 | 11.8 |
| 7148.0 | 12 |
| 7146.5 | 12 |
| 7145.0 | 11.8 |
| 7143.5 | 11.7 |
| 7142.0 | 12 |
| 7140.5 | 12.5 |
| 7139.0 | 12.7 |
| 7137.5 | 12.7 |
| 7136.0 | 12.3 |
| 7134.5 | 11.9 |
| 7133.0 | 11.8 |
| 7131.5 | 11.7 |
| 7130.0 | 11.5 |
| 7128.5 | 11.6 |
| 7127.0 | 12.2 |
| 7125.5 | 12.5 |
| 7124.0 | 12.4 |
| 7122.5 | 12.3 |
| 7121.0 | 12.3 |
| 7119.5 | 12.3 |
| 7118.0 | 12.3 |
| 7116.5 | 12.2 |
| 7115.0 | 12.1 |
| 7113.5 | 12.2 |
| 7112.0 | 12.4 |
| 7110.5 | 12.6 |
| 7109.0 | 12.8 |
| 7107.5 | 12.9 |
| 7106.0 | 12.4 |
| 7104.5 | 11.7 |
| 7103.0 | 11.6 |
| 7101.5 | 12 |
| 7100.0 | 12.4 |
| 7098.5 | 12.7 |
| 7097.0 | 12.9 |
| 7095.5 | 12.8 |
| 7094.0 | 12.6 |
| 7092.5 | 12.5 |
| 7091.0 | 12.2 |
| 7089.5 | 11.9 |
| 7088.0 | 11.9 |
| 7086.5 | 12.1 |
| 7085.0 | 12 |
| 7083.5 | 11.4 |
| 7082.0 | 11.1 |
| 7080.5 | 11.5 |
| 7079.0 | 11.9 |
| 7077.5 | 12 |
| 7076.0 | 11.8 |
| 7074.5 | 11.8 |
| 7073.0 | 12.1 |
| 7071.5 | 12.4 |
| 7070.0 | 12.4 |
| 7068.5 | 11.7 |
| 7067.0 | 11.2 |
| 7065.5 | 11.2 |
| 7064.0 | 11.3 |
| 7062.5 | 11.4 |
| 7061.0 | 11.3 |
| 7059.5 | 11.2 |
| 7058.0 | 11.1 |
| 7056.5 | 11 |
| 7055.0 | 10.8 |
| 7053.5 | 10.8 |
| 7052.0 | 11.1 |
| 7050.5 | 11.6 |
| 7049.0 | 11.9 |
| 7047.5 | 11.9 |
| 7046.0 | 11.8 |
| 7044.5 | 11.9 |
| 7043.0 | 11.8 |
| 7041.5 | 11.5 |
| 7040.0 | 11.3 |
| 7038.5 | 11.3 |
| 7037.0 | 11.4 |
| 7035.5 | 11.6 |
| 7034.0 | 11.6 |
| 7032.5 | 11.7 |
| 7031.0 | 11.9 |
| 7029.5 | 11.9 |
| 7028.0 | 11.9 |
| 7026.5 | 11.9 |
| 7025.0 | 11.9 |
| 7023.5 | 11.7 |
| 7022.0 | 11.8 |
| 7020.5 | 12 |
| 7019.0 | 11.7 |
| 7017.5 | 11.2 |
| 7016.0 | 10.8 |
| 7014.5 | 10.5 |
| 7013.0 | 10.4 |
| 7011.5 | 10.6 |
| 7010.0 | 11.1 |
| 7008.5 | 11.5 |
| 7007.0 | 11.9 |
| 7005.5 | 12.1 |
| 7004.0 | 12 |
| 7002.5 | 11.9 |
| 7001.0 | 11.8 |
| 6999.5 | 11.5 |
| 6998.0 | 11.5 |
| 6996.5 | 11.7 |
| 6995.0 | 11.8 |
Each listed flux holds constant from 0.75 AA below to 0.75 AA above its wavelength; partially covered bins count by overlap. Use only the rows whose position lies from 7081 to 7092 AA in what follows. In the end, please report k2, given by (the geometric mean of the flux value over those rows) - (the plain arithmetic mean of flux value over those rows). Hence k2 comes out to -0.006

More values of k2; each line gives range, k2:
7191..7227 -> -0.010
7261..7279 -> -0.018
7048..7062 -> -0.005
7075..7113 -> -0.010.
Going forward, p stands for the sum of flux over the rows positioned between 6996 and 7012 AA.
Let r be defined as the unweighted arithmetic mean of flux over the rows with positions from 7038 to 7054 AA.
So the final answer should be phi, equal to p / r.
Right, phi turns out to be 11.1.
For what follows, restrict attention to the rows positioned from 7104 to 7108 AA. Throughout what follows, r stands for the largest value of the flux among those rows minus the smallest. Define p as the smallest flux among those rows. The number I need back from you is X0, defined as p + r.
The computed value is 12.9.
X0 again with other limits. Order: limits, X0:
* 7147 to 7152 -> 12.0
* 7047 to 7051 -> 11.9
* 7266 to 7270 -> 13.1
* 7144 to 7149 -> 12.0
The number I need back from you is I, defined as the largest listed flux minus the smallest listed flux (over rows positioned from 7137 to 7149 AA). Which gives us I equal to 1.0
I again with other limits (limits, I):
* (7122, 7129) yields 0.9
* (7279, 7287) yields 1.3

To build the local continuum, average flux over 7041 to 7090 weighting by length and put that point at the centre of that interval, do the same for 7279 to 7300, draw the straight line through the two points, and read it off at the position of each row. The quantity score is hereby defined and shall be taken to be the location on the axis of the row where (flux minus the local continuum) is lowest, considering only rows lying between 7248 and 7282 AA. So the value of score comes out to 7278.5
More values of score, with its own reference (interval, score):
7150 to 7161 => 7151.0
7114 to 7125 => 7115.0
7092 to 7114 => 7103.0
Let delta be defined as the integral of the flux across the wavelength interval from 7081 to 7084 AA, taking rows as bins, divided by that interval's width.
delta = 11.3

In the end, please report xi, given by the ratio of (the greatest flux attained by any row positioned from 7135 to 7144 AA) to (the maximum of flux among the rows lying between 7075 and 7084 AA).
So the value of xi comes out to 1.06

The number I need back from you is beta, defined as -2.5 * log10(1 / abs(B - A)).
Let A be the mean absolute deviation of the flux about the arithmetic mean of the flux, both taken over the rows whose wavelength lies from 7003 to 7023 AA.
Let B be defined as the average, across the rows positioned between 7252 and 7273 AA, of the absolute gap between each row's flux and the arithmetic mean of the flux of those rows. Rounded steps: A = 0.54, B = 0.16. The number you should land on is -1.0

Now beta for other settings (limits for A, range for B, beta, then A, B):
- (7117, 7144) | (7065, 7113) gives -2.4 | 0.32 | 0.42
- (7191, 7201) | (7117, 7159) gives -2.9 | 0.37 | 0.30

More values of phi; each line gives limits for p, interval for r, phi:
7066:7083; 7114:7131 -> 10.7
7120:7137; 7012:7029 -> 11.6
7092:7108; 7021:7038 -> 11.6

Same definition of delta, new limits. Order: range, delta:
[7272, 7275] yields 12.5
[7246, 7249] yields 13.0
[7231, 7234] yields 13.0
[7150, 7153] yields 11.8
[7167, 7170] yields 12.2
